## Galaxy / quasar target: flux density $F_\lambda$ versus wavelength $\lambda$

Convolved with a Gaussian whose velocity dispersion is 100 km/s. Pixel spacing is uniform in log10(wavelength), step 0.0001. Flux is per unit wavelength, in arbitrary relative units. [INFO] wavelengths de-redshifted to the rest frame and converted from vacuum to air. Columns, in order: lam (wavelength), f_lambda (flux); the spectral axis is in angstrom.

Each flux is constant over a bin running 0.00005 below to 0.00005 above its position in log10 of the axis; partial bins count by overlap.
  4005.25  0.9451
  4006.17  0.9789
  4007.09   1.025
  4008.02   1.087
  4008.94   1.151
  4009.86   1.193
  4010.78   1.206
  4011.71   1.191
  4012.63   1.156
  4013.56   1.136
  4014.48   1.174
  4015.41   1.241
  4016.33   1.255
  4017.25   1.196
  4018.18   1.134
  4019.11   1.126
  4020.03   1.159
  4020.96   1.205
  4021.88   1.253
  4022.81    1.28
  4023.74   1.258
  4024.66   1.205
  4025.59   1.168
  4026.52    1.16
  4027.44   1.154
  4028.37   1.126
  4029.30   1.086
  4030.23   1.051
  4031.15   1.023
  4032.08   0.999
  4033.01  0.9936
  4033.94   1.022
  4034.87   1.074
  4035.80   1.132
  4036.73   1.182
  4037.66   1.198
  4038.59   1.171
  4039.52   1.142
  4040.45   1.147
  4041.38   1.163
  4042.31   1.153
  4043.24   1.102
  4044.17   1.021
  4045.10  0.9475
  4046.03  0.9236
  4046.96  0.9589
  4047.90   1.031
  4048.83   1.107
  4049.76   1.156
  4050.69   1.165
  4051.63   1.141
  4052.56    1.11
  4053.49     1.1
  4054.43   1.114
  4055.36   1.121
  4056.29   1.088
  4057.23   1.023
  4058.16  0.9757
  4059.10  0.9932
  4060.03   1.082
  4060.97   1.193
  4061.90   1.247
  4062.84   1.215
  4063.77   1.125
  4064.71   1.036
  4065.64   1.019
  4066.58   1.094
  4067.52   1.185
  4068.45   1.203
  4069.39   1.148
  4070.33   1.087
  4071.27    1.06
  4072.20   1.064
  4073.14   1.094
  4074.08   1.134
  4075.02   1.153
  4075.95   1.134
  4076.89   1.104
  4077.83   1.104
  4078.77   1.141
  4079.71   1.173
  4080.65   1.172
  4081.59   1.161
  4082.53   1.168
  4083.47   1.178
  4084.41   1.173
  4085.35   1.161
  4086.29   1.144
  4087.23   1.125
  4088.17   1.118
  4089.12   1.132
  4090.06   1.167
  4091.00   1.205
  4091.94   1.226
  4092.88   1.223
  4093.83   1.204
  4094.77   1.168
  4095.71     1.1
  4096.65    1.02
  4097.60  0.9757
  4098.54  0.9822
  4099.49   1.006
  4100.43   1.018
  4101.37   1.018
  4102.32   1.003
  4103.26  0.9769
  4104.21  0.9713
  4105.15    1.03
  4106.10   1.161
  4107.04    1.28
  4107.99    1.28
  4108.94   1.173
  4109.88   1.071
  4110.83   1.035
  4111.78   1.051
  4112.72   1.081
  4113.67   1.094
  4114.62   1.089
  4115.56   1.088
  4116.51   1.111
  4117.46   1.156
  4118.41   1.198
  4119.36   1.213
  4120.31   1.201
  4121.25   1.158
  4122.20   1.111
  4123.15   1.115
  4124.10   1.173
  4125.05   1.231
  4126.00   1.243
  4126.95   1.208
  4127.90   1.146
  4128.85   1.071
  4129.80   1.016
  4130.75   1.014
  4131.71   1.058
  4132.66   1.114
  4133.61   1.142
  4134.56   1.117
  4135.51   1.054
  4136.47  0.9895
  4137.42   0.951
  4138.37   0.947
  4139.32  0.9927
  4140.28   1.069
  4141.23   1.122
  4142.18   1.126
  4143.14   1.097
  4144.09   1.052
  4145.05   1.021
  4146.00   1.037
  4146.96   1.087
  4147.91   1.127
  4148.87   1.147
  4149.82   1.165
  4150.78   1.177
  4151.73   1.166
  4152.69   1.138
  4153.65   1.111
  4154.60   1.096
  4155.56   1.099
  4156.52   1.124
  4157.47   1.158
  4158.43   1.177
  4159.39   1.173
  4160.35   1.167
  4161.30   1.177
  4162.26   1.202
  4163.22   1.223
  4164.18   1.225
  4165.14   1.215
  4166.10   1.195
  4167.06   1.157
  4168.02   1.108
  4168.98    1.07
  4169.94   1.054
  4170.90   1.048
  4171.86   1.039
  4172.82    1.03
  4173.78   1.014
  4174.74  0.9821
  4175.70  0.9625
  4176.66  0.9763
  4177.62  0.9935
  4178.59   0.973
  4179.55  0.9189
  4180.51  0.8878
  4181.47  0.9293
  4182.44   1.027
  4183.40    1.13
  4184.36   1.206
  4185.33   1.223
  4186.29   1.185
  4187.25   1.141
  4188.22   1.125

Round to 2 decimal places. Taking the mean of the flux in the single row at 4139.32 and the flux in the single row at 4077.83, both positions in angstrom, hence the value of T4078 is 1.05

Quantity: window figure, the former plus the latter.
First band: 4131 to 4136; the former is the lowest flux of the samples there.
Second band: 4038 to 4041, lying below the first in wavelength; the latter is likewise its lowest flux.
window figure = 2.196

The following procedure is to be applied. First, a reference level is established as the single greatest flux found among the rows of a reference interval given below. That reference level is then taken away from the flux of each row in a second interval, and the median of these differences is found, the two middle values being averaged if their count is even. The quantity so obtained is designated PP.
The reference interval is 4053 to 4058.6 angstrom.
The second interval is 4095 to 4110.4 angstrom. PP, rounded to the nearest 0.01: -0.10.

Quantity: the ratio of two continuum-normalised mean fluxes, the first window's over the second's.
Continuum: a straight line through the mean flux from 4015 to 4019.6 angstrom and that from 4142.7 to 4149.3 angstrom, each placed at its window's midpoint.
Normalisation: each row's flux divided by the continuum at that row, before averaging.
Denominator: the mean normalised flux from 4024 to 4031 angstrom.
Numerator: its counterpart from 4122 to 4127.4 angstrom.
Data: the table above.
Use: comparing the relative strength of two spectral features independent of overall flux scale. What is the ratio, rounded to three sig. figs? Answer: 1.12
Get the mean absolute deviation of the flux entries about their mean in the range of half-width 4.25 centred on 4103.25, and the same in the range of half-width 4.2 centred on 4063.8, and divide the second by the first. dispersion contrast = 0.9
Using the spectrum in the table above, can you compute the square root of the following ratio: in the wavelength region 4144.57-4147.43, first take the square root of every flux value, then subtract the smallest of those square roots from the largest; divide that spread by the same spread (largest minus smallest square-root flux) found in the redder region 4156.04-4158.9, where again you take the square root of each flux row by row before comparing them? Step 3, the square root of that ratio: 1.1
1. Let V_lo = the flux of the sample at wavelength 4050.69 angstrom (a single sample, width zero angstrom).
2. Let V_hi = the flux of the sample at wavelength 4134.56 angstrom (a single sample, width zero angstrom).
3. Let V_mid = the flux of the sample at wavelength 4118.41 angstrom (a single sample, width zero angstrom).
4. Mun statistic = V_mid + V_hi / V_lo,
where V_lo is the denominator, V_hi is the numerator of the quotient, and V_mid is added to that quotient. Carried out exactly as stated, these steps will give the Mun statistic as 2.16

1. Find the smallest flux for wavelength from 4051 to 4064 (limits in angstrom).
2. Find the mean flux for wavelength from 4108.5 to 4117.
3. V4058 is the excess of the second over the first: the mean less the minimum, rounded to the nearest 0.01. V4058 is 0.11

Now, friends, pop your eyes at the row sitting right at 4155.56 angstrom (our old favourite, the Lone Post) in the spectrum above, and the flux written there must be 1.099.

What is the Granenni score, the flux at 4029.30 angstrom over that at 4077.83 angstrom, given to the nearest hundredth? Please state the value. 0.98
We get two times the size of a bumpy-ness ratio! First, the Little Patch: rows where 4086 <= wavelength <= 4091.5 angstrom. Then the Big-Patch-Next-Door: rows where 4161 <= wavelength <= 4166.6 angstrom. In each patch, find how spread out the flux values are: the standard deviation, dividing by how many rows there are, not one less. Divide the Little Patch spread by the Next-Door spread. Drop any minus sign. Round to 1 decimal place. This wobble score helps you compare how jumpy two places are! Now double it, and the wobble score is 3.5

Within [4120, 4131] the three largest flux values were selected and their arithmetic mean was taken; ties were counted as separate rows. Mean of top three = 1.227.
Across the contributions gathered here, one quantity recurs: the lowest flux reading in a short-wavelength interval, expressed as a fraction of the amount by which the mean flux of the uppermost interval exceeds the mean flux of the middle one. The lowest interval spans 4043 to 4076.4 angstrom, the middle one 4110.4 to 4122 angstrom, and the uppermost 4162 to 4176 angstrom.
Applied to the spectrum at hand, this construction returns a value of -43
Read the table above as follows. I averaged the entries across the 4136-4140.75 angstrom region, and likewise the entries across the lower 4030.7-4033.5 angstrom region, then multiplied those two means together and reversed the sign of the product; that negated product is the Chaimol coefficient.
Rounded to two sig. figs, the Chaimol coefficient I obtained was -0.99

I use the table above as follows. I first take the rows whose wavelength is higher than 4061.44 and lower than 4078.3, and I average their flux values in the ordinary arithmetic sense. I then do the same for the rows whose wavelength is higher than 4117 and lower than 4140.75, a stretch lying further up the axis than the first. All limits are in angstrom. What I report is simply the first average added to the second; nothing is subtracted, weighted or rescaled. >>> 2.23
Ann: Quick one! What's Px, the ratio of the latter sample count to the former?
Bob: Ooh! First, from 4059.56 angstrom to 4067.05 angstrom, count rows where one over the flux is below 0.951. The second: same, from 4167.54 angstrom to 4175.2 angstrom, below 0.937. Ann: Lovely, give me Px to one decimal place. 0.3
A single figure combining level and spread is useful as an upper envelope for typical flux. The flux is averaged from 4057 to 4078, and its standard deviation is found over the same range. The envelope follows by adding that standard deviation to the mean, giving 1.18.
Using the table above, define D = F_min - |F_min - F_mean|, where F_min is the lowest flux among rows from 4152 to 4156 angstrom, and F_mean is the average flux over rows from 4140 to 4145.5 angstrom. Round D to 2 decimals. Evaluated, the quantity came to 1.08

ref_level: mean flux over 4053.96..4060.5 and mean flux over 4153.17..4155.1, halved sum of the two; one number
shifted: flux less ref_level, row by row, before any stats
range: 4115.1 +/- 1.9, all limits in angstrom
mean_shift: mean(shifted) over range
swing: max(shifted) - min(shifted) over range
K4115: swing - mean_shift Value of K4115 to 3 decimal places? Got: 0.008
